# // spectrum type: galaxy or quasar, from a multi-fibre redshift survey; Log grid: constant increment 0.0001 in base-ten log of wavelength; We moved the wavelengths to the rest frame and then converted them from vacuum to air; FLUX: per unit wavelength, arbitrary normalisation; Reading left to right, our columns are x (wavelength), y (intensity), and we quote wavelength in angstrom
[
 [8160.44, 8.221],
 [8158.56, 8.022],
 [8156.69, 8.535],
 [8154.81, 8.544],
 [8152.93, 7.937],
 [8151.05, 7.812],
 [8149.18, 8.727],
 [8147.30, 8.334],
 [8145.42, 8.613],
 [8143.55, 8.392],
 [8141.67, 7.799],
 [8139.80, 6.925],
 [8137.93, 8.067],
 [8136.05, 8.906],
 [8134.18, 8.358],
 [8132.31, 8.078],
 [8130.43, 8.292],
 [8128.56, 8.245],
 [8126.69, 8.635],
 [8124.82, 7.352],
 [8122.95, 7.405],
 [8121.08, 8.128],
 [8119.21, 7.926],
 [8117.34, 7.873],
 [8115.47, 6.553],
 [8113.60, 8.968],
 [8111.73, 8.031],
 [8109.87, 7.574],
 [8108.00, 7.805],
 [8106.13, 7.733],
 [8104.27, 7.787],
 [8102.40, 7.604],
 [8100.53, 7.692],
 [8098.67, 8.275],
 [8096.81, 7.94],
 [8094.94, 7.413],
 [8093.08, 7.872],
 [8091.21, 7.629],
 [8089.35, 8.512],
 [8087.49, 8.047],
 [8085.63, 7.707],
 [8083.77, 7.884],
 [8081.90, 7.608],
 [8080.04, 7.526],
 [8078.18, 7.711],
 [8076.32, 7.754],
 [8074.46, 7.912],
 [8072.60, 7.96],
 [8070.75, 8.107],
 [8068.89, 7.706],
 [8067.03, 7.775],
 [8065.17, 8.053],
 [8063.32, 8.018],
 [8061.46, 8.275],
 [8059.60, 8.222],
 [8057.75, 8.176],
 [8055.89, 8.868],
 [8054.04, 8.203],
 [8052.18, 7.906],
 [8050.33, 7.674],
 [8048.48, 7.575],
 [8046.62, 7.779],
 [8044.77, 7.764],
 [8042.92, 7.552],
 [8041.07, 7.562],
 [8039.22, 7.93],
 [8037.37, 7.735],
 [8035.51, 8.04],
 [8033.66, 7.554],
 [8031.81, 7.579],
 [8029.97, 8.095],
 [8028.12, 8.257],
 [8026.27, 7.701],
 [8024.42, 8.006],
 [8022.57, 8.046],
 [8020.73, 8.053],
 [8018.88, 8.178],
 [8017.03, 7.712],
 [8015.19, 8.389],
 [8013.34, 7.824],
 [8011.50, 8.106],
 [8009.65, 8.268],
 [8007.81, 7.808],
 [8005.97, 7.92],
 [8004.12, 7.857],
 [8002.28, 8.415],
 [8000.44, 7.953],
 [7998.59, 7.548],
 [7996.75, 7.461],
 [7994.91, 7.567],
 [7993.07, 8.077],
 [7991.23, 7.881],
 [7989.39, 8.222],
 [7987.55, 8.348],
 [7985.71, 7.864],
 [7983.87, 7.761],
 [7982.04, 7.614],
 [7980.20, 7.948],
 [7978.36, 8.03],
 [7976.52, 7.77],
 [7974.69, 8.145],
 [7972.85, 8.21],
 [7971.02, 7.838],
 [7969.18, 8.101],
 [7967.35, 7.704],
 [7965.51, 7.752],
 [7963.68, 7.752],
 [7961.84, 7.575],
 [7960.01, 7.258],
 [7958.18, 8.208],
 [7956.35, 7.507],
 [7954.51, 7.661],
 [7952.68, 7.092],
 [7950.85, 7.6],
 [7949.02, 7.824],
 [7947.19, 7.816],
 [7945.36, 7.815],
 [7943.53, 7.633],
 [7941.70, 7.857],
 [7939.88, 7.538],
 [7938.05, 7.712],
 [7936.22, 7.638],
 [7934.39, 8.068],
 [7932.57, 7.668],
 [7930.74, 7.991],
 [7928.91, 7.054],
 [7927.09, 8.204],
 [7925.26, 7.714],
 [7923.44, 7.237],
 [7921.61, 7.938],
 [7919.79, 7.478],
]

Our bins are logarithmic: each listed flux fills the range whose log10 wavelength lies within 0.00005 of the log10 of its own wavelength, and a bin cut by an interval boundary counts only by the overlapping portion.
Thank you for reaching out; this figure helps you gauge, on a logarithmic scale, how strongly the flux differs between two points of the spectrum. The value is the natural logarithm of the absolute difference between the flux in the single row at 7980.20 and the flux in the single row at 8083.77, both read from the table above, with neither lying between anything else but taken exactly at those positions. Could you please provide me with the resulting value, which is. -2.7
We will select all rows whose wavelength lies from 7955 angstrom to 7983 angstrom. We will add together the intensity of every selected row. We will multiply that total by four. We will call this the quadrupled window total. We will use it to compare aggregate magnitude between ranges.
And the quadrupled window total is 470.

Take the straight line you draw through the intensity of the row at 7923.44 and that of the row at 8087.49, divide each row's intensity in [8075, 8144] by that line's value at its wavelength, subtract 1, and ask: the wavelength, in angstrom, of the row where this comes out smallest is 8115.47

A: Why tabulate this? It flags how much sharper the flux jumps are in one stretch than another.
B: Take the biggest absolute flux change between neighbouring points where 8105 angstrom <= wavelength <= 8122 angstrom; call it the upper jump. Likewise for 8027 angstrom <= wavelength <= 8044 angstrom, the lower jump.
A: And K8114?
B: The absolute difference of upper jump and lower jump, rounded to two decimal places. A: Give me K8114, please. 1.90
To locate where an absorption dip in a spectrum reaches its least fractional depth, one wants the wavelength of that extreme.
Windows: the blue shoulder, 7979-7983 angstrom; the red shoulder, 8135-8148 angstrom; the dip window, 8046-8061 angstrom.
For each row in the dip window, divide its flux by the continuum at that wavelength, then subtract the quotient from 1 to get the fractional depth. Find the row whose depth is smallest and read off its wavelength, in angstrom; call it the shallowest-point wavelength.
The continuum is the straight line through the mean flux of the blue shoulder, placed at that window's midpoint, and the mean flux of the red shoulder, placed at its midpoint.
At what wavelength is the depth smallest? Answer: 8055.89 angstrom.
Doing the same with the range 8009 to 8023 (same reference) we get 8015.19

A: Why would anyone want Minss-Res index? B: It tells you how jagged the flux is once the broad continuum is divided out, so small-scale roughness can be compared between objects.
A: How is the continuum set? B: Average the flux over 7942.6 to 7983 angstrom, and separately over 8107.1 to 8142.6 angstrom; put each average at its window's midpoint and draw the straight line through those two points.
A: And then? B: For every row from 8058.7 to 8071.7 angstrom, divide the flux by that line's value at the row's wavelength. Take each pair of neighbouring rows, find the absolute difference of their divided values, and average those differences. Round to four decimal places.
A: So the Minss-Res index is 0.0231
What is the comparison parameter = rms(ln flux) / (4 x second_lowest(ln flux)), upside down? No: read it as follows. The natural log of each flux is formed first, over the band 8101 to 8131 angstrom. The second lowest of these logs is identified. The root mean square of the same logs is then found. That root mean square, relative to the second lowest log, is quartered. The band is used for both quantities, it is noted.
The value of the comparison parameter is 0.258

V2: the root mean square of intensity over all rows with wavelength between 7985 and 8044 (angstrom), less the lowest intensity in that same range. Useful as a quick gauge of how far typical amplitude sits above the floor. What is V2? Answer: 0.466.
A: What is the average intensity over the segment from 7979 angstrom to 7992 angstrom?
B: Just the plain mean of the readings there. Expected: 7.95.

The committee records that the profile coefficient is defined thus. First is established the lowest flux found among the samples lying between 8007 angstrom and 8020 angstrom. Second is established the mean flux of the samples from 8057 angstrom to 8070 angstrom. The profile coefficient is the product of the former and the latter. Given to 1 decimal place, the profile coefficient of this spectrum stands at 61.9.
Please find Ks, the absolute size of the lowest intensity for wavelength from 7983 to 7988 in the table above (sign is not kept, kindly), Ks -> 7.76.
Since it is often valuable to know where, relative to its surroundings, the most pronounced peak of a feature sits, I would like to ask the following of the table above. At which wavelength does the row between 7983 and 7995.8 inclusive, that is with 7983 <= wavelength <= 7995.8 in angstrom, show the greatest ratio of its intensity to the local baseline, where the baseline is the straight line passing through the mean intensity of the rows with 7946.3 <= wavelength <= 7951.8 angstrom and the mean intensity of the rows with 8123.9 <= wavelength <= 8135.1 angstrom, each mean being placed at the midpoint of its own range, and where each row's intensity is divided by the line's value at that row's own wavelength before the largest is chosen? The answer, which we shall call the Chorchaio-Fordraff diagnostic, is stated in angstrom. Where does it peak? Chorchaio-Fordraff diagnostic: 7987.55 angstrom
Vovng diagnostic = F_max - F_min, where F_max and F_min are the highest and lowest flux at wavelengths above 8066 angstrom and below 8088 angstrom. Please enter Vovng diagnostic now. 0.58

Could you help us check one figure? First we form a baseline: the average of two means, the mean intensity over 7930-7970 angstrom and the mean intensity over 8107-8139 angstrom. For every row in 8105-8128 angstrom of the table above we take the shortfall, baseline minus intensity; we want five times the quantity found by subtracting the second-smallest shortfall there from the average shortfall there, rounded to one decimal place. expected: 4.0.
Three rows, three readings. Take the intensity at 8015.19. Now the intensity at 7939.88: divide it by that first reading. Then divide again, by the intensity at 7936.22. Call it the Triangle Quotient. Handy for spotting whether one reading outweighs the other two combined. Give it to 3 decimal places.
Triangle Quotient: 0.118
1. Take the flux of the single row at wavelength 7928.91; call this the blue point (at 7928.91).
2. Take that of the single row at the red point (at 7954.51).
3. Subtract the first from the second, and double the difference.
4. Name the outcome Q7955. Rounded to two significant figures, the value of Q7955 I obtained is 1.2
